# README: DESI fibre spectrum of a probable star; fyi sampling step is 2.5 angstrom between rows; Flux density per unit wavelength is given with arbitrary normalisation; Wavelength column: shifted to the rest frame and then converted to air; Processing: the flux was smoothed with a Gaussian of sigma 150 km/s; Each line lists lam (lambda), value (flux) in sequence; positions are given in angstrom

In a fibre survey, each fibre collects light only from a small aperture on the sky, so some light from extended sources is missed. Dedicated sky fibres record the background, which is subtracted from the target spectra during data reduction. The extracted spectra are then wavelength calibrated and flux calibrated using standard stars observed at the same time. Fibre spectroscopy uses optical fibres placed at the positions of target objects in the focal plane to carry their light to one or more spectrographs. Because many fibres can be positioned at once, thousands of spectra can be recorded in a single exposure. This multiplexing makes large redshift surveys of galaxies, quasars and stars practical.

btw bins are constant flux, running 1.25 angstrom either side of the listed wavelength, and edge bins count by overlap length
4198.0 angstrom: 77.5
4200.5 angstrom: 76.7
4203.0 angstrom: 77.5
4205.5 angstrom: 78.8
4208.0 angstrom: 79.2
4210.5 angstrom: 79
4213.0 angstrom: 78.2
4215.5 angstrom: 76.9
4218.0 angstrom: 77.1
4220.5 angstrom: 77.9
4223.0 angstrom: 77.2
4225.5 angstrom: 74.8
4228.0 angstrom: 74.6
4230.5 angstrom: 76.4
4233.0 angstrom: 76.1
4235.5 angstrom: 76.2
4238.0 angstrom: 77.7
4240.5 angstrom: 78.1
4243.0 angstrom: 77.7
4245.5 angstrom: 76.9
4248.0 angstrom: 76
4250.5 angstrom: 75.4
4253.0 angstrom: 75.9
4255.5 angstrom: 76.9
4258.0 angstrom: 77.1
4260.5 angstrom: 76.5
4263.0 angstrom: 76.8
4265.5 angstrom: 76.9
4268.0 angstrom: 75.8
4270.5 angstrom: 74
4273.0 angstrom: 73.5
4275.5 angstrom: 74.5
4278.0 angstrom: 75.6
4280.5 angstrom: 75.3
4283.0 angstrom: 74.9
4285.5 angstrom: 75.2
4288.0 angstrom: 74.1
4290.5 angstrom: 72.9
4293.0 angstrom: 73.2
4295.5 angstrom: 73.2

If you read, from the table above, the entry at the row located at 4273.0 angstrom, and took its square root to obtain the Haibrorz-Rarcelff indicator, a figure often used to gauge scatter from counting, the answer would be 8.57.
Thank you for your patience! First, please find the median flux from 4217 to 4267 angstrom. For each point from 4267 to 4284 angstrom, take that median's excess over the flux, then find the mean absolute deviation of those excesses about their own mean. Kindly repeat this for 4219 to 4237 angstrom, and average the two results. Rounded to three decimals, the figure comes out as 0.773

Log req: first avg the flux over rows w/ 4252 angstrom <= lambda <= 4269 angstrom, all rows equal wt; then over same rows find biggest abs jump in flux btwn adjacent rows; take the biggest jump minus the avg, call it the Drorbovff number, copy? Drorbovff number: -75.5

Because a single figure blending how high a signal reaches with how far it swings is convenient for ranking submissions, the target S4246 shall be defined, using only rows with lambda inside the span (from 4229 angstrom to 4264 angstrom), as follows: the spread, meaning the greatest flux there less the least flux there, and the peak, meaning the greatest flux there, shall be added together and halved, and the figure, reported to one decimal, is 40.4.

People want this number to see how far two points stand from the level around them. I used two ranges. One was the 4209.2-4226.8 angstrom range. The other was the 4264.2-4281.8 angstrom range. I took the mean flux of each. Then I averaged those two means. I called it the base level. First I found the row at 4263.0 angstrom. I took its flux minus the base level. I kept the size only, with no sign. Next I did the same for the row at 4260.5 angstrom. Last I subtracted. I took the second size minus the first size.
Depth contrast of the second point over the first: -0.3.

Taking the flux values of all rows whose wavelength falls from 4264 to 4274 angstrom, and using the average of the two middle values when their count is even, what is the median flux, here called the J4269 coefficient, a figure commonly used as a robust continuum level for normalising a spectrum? 74.9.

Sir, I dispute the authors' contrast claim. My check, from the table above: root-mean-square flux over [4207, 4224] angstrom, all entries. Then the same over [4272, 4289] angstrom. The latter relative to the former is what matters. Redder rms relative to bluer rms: 0.96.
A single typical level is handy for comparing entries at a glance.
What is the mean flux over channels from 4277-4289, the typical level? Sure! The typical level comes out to 75.0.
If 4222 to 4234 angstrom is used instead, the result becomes 75.8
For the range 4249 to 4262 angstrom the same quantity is 76.4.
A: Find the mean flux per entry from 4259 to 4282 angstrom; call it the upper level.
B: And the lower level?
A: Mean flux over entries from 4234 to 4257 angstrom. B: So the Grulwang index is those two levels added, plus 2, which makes 154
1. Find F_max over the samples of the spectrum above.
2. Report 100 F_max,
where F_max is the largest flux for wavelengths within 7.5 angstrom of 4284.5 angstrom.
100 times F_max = 7560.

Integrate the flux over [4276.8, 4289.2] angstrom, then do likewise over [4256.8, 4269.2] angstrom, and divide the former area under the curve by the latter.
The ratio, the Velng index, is 0.98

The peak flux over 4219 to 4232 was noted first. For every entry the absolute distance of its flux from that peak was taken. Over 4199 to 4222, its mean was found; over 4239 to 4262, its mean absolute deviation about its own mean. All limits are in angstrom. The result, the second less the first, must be -0.1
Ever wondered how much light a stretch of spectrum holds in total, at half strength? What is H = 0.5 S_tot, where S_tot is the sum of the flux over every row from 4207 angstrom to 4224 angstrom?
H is 273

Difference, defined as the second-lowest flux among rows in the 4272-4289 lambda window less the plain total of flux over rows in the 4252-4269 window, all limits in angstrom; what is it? -462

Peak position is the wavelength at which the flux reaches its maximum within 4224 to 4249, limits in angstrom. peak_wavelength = 4240.5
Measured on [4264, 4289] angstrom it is 4265.5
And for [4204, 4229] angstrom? 4208.0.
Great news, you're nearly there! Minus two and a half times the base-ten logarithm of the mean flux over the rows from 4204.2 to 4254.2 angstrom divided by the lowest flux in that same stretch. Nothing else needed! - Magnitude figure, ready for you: -0.034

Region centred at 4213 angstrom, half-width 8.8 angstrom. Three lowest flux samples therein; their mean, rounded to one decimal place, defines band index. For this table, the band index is 77.3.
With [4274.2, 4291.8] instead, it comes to 73.8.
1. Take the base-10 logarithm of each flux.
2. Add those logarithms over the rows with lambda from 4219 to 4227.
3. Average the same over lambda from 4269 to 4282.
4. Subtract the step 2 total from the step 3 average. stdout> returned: -3.8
